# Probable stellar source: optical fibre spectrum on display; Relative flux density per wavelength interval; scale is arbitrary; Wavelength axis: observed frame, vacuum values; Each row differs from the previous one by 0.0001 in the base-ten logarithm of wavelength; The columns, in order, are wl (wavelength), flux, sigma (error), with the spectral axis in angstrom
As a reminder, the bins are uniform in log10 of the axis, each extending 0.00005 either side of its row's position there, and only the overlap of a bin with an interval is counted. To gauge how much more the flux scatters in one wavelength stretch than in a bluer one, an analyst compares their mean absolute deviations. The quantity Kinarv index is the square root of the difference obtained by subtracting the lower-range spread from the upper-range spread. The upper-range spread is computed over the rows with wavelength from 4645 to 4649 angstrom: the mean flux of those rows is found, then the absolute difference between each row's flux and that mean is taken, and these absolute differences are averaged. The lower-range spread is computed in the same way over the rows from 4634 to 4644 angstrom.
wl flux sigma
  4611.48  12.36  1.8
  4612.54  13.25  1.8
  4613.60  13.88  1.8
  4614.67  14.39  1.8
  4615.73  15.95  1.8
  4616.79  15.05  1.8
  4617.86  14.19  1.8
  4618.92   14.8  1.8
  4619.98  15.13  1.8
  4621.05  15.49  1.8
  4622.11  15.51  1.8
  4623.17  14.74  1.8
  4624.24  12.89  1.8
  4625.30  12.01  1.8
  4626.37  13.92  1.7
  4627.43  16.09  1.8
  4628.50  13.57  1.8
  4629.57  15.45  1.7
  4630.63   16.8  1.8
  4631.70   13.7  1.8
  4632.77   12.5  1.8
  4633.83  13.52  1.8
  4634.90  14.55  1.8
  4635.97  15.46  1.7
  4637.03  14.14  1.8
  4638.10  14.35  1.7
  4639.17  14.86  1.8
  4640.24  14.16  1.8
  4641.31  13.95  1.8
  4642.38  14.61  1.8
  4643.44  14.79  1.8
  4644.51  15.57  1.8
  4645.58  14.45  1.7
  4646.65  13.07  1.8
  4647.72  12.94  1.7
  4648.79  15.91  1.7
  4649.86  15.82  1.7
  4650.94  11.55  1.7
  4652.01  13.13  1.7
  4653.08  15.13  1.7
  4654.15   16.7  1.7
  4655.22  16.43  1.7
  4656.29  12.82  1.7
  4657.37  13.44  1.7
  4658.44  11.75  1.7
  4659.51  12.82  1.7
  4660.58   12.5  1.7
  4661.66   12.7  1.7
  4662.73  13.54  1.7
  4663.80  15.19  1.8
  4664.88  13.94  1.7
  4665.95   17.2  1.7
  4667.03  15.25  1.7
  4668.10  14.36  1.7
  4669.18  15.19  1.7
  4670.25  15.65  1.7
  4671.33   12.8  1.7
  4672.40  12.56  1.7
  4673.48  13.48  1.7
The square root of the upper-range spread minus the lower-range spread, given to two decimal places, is 0.86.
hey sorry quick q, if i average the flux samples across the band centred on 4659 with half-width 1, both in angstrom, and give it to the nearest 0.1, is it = 12.3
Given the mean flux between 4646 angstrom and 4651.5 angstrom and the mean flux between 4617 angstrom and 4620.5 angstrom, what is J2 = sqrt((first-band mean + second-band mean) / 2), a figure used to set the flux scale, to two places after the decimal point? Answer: 3.78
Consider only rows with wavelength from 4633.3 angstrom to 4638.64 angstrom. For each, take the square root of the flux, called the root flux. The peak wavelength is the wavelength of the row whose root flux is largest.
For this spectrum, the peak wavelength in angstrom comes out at 4635.97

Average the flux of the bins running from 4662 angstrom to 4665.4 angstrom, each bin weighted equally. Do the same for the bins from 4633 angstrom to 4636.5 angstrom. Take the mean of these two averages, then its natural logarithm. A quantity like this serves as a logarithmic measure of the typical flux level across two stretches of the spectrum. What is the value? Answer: 2.66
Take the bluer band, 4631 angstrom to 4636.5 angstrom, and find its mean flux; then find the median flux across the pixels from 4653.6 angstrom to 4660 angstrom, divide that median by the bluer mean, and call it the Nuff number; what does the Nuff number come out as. 0.94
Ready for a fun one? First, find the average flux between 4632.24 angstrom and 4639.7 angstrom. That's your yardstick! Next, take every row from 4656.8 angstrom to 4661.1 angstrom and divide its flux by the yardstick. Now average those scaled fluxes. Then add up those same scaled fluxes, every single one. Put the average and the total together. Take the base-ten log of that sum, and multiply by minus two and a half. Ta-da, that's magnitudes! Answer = -1.62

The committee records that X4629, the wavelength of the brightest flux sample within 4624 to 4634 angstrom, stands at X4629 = 4630.63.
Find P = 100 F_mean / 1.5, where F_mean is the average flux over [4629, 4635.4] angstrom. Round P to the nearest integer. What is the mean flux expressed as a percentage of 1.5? 961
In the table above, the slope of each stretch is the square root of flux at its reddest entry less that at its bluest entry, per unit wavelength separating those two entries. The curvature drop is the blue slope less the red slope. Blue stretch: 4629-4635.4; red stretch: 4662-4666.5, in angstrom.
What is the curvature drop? -0.17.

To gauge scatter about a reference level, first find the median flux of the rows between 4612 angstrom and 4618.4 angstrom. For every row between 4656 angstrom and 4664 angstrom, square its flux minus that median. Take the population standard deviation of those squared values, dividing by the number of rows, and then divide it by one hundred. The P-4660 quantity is 0.018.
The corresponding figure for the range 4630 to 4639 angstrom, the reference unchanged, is 0.021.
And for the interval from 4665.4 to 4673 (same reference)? 0.026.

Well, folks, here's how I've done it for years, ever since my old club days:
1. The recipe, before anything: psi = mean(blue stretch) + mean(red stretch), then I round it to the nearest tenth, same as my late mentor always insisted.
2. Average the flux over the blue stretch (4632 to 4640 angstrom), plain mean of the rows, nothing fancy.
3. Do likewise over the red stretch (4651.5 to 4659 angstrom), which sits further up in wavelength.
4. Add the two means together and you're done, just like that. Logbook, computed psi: 28.4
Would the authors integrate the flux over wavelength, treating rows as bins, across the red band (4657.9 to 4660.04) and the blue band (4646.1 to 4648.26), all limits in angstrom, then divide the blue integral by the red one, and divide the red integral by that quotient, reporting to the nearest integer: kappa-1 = 25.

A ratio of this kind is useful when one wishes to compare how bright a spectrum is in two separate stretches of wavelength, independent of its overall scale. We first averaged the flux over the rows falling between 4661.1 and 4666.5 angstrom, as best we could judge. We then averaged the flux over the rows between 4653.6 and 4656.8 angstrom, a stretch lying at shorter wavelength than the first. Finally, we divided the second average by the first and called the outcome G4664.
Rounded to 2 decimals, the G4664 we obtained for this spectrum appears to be 1.06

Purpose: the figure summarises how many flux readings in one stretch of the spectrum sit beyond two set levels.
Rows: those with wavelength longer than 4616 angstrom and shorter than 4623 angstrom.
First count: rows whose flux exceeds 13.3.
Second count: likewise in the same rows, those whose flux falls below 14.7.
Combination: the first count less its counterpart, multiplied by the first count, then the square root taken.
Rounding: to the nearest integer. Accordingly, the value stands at 5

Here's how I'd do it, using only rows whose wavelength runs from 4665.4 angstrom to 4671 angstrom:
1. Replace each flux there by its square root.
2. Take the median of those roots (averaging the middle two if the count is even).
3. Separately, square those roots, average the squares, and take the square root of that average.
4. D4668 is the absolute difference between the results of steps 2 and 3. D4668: 0.036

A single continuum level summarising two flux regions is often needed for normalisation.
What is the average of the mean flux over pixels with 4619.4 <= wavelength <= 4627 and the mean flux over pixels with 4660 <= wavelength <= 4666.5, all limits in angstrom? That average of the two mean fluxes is 14.2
